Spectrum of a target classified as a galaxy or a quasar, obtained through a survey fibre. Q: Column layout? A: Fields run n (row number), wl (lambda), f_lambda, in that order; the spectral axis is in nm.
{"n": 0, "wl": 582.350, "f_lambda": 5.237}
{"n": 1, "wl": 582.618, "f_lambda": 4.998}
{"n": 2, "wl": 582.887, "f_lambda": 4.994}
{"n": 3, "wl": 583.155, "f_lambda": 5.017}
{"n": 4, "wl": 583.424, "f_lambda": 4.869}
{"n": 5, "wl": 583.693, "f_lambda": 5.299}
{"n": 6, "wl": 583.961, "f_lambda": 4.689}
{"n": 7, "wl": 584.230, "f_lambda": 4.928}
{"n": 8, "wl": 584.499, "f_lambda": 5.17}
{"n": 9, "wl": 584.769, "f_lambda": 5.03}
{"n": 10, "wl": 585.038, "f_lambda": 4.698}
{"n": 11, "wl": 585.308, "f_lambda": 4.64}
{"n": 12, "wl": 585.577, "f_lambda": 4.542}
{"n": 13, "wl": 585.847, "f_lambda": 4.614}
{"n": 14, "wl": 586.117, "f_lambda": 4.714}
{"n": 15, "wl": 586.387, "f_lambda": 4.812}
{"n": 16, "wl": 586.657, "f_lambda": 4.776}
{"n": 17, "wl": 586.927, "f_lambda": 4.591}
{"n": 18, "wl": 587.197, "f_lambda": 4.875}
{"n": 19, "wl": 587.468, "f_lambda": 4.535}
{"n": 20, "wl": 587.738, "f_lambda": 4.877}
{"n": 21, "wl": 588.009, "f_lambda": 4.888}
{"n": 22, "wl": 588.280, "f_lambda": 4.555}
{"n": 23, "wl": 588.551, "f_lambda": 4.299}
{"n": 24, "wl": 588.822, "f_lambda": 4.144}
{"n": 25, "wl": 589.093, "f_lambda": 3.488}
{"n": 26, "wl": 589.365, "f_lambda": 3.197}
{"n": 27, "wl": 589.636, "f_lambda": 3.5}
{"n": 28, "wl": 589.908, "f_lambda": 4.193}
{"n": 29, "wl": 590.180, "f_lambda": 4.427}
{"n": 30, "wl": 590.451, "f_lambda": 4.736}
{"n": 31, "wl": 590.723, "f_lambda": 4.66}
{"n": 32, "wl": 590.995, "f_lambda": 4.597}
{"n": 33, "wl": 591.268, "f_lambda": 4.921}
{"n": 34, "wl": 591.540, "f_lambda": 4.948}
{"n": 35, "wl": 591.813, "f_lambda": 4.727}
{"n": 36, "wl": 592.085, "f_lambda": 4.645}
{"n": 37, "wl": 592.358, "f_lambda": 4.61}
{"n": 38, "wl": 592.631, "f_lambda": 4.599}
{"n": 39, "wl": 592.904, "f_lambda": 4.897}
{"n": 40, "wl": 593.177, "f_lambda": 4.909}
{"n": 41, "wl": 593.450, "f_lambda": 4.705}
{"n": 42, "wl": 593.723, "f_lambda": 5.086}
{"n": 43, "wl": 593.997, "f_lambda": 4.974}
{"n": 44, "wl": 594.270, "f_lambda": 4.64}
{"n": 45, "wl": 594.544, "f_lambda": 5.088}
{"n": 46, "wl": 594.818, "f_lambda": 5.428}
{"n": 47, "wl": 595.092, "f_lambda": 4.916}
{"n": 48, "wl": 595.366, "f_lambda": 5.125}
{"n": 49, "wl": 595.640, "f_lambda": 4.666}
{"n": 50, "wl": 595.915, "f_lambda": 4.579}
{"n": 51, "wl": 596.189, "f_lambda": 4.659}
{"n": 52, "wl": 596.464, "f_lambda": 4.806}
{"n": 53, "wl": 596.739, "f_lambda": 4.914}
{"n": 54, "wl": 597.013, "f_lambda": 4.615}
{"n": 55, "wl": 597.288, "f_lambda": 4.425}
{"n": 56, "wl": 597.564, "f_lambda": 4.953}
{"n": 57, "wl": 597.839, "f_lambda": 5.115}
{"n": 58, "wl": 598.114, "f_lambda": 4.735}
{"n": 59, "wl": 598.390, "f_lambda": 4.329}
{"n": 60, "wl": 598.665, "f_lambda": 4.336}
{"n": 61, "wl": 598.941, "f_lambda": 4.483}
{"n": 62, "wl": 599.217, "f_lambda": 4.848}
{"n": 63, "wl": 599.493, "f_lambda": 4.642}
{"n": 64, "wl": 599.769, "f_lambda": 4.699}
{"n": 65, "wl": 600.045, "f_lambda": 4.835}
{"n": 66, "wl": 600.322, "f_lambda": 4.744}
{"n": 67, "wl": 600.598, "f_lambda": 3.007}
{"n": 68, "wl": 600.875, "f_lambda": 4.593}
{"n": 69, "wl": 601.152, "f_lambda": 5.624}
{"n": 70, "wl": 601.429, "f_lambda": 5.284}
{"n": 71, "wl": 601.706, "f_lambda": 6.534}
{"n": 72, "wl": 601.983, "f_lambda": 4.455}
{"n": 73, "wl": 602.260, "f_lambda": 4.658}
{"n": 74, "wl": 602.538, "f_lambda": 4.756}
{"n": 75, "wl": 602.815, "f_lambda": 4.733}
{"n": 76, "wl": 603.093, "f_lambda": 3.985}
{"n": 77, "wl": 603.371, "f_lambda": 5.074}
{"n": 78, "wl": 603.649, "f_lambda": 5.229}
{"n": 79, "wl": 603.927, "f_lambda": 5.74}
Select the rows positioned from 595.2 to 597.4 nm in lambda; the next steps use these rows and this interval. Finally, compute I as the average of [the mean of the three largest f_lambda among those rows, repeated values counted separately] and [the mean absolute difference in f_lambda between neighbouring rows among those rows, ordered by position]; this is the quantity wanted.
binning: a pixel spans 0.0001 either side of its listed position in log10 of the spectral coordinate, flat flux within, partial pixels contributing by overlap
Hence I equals 2.57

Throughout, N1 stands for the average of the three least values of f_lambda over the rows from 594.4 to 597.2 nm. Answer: 4.62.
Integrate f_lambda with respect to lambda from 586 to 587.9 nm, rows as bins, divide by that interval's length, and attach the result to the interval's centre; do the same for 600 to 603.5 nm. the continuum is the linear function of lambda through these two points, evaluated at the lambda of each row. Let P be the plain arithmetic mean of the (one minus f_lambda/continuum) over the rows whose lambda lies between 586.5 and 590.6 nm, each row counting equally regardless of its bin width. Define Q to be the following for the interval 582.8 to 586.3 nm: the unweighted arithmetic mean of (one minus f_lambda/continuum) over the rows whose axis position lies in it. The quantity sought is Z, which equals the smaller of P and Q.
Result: -0.027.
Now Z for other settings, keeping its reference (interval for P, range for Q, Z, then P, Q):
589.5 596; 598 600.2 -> 0.006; 0.01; 0.035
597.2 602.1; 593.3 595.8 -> -0.040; 0.00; -0.040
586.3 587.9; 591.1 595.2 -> -0.023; 0.00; -0.023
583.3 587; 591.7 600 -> -0.016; -0.02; 0.000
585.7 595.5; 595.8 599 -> 0.024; 0.03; 0.024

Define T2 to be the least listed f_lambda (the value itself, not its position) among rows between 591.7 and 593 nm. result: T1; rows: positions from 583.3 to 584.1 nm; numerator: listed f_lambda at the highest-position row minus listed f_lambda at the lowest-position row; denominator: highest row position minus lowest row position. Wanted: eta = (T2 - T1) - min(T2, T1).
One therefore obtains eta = 5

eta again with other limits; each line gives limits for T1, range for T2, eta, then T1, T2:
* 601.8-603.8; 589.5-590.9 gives 3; 0.5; 3.5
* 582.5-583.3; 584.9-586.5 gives 4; 0.0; 4.542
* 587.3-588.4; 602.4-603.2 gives 4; 0.0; 3.985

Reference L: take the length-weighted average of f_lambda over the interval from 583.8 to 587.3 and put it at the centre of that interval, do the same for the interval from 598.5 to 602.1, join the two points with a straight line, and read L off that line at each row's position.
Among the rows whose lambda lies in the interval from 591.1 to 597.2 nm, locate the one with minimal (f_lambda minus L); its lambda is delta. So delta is 595.915 nm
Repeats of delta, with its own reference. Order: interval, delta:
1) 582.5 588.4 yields 587.468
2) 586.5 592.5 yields 589.365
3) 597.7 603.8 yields 600.598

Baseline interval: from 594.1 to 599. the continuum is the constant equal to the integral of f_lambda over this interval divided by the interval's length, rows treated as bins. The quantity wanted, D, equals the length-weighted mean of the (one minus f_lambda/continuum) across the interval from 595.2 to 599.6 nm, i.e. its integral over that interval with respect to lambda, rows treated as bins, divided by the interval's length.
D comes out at 0.015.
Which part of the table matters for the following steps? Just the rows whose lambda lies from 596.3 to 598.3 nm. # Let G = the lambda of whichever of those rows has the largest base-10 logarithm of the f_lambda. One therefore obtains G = 597.839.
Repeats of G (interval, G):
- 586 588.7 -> 588.009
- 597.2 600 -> 597.839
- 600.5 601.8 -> 601.706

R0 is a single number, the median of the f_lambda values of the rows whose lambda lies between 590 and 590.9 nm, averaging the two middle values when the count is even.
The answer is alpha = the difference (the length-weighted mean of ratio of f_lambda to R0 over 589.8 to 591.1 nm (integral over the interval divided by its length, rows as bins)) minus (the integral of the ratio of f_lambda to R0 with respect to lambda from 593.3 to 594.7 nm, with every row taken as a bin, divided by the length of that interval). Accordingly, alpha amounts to -0.08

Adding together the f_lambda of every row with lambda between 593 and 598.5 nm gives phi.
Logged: 97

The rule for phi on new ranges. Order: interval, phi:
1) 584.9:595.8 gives 185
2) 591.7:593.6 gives 33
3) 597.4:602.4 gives 86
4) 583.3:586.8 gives 63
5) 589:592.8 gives 61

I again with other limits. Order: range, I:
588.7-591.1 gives 2.50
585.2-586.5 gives 2.41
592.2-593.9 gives 2.57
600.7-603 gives 3.27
